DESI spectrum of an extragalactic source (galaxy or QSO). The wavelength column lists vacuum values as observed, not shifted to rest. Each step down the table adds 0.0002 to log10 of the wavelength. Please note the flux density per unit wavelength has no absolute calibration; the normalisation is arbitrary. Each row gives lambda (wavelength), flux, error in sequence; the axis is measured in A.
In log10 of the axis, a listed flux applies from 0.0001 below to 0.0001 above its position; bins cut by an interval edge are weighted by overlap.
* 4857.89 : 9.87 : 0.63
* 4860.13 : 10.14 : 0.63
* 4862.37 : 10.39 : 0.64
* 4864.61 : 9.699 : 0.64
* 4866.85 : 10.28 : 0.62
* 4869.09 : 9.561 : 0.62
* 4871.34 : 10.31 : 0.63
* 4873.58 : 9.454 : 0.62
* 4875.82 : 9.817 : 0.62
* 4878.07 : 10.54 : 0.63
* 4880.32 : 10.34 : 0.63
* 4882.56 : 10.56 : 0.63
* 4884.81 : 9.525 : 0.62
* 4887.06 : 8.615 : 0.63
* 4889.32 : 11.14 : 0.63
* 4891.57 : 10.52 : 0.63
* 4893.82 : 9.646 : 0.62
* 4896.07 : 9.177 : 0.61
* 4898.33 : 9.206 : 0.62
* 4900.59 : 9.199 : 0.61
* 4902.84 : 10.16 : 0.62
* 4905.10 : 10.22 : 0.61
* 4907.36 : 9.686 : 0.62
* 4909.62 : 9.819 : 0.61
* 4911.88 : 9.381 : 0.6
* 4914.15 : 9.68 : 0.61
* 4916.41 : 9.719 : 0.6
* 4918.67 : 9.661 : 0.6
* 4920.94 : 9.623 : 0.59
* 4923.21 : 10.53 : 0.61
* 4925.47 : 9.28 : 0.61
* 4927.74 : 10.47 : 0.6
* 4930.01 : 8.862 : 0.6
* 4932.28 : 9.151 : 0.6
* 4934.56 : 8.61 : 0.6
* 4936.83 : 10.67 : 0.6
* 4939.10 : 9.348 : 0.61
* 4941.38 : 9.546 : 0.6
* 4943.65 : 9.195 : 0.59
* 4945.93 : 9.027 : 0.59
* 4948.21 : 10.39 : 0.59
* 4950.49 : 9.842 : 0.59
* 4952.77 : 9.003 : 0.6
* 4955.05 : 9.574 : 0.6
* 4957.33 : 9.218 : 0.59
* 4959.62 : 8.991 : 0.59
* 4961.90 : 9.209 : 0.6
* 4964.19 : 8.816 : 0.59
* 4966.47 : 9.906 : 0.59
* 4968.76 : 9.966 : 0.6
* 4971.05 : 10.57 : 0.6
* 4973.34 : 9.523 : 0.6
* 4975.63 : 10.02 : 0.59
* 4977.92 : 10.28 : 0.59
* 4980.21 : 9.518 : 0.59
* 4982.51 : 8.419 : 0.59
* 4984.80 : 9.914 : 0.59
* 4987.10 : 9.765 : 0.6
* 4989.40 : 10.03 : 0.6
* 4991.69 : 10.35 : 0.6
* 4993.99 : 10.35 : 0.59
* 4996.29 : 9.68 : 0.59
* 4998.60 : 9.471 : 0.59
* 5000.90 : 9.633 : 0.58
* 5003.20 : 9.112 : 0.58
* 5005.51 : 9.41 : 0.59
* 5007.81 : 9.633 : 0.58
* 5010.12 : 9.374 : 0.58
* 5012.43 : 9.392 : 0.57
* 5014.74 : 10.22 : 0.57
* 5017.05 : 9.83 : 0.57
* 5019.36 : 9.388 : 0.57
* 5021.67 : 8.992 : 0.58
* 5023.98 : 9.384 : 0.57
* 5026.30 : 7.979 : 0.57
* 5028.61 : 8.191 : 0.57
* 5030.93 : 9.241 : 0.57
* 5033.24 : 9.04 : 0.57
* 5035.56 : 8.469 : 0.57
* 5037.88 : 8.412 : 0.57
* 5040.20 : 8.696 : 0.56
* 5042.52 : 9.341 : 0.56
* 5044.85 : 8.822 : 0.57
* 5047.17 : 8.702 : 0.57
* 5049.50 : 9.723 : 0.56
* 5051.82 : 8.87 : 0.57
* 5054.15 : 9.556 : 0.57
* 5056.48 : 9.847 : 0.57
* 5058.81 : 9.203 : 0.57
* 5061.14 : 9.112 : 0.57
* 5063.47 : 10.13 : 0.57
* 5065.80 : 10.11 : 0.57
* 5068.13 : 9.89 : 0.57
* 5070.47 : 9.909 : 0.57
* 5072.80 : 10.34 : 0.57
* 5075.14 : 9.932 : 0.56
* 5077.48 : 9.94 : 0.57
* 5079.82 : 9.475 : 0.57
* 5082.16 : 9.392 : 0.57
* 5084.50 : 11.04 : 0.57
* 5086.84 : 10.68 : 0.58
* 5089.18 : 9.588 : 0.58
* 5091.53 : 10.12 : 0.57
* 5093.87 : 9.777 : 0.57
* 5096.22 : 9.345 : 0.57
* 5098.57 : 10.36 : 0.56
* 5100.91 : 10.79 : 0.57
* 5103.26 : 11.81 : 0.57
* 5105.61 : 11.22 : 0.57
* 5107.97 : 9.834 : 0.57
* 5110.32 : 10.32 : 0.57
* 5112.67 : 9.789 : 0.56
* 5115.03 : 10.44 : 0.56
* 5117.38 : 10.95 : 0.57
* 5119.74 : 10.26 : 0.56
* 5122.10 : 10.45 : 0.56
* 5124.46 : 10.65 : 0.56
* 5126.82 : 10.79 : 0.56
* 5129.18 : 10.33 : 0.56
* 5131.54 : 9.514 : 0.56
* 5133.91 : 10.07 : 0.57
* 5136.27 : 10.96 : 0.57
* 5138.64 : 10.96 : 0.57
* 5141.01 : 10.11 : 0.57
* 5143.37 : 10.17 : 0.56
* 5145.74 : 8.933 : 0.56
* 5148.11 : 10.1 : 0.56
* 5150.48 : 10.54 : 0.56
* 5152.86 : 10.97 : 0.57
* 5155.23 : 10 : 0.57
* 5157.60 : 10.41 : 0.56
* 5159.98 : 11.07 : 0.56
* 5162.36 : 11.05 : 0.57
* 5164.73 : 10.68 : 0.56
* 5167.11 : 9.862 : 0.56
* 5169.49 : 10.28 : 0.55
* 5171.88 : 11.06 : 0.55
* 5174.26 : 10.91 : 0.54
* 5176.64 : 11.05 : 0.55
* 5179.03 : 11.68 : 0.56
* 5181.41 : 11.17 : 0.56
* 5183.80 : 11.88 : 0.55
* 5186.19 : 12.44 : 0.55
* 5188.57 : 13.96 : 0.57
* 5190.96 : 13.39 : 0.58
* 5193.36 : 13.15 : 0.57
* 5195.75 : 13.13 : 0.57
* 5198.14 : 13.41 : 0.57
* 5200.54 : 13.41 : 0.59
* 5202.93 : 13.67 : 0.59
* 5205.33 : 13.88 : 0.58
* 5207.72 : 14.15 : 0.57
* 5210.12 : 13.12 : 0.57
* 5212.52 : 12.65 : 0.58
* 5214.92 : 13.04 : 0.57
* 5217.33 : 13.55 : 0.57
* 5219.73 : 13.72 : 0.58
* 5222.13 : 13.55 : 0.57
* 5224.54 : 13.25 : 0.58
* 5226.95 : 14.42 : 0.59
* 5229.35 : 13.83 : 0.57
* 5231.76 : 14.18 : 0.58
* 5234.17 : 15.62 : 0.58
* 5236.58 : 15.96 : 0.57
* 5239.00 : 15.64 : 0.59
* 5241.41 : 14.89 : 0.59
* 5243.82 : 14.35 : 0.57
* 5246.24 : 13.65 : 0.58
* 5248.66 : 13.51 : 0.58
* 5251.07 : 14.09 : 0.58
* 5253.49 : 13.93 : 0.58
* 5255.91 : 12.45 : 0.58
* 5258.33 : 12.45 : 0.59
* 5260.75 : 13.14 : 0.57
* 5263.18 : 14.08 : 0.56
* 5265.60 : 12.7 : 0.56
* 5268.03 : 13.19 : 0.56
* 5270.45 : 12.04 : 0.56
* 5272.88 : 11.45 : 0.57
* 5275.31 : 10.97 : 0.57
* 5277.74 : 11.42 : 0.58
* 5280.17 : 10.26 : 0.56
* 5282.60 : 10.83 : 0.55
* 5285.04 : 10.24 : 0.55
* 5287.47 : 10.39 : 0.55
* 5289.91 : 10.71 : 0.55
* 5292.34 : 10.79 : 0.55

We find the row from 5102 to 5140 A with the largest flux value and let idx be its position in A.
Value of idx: 5103.26 A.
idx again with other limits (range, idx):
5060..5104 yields 5103.26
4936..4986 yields 4936.83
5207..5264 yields 5236.58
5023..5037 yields 5023.98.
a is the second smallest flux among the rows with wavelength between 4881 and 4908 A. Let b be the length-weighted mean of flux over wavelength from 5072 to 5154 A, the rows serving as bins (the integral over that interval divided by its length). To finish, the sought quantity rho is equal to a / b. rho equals 0.9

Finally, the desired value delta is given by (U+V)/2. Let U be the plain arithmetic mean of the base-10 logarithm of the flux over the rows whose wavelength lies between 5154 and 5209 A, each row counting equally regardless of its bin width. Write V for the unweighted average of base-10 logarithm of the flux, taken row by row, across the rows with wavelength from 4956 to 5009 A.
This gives 1.03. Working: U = 1.08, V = 0.98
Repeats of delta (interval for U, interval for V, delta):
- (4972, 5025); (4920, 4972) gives 0.98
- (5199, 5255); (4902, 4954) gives 1.06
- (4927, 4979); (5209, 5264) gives 1.06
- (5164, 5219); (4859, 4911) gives 1.04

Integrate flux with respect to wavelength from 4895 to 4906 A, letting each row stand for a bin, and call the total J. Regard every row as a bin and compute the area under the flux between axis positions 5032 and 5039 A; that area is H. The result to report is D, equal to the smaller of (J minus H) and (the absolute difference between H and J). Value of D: 45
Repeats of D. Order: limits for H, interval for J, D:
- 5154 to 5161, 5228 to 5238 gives 76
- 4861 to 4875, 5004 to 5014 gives -45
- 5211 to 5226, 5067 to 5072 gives -150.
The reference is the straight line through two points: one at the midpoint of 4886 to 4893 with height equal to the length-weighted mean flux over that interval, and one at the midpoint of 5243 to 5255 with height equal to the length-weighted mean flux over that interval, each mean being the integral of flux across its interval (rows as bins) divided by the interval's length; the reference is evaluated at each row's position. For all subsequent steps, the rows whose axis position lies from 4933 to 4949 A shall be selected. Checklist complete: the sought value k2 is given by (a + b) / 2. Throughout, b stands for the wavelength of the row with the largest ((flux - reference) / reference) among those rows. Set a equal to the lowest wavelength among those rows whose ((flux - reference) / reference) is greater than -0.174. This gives 4936.8 A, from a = 4936.83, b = 4936.83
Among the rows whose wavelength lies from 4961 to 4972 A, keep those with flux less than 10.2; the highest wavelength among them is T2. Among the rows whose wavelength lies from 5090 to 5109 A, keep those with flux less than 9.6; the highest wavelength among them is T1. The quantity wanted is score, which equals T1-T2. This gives 127.5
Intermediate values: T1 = 5096.22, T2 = 4968.76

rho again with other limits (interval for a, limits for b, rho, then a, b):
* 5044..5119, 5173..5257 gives 0.7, 8.822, 13.5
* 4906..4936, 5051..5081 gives 0.9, 8.862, 9.7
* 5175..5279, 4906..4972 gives 1.2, 11.05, 9.6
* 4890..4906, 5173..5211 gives 0.7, 9.199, 12.8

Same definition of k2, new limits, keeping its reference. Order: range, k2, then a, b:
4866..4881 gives 4872.5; 4866.85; 4878.07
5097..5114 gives 5100.9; 5098.57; 5103.26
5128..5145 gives 5136.3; 5136.27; 5136.27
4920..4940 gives 4922.1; 4920.94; 4923.21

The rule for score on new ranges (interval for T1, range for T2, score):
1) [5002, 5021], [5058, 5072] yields -51.1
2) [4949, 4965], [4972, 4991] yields -25.2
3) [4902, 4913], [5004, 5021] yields -107.5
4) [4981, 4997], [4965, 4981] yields 2.3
